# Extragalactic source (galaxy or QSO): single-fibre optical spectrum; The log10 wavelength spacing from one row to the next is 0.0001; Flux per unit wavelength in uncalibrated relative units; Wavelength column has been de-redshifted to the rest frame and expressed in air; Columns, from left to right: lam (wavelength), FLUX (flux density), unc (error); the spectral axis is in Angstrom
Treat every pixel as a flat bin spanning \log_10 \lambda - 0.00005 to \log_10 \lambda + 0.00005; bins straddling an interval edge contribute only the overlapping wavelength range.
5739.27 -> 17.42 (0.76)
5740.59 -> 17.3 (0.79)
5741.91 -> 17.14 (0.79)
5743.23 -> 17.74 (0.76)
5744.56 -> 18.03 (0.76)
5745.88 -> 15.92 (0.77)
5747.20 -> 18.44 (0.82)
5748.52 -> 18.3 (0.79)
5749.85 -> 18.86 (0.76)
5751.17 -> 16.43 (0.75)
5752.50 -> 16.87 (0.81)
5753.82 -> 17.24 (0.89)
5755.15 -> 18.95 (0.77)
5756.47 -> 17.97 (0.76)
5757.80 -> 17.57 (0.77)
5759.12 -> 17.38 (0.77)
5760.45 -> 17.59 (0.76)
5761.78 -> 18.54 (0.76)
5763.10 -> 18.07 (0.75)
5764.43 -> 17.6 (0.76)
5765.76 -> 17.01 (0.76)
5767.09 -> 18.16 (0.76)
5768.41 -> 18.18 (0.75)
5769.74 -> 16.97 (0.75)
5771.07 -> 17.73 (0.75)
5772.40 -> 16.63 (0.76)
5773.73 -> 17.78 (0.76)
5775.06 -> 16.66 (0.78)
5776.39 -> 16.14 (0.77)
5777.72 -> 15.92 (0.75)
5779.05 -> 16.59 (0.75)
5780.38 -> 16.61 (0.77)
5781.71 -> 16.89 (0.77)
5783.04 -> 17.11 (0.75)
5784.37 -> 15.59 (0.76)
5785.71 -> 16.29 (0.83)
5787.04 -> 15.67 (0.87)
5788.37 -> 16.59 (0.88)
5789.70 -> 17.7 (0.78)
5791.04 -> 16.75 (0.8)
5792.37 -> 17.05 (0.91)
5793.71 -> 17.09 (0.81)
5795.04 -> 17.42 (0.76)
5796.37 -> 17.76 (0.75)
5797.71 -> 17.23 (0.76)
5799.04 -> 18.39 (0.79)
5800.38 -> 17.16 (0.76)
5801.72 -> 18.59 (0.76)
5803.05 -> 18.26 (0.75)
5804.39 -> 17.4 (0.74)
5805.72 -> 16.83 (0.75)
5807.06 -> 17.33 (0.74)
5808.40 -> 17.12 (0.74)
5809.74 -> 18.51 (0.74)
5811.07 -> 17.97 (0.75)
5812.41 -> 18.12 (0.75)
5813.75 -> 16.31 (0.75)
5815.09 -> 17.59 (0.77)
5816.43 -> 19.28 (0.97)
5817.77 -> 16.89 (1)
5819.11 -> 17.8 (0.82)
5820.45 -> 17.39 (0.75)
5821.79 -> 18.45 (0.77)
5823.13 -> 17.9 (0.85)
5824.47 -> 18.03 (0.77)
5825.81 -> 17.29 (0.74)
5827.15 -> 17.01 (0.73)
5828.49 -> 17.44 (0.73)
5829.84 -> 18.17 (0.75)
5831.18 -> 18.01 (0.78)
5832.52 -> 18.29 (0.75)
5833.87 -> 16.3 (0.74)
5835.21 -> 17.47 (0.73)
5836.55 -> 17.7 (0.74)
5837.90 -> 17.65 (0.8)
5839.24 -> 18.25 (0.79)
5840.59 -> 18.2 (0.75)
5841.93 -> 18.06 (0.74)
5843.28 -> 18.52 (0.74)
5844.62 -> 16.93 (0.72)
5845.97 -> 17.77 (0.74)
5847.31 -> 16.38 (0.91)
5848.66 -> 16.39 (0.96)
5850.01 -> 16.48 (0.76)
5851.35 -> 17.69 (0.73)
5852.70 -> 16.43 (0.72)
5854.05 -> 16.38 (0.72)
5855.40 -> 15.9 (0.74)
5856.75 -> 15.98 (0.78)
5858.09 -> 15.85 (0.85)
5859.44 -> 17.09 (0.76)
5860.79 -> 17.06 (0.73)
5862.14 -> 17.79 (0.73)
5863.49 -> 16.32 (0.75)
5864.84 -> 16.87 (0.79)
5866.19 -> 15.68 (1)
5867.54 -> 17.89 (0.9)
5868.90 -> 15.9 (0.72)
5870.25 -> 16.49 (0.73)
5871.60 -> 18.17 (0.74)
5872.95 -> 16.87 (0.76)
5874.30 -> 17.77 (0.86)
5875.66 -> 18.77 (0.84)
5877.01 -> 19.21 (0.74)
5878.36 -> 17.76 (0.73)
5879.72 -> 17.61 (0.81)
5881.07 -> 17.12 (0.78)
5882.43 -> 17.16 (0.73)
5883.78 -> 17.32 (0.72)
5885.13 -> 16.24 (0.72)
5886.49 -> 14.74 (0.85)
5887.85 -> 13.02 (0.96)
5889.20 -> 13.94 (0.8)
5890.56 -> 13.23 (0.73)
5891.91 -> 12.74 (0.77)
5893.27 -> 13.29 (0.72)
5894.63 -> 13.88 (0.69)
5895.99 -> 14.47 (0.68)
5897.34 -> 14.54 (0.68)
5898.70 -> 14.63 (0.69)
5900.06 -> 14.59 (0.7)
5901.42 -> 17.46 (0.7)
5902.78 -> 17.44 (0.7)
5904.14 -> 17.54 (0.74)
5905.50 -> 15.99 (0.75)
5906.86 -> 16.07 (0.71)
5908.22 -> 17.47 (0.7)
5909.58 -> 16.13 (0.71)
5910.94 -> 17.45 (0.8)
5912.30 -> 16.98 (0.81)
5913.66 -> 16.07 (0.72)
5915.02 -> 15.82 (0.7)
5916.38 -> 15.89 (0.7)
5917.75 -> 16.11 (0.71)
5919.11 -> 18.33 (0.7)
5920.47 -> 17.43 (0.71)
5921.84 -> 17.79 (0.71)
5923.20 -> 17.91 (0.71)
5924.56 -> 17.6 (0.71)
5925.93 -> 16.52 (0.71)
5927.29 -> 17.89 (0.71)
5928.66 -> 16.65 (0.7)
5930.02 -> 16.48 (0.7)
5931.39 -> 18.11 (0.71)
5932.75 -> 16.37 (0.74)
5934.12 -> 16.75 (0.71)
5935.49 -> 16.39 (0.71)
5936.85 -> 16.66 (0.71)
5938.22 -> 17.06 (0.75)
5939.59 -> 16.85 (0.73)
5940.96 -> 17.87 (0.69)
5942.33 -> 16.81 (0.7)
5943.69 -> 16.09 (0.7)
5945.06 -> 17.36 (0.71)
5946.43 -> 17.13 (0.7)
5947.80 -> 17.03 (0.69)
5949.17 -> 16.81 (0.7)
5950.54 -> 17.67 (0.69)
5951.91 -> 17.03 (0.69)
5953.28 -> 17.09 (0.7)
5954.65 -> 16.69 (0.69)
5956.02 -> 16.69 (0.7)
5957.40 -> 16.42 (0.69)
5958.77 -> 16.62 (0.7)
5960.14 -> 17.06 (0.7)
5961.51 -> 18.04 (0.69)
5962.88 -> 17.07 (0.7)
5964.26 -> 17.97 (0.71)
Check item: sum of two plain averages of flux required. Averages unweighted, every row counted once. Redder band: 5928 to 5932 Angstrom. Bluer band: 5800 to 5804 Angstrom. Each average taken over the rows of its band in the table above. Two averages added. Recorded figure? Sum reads 35.1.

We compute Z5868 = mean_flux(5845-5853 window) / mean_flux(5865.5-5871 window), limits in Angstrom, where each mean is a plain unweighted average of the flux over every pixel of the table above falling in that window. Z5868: 1.02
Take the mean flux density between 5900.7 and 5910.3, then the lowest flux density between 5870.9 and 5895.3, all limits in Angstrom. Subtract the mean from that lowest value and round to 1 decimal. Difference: -4.1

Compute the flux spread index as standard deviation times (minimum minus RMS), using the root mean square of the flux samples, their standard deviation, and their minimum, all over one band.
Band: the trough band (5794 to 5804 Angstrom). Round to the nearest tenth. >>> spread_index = -0.4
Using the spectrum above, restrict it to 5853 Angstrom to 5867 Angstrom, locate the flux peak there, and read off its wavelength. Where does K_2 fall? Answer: 5862.14 Angstrom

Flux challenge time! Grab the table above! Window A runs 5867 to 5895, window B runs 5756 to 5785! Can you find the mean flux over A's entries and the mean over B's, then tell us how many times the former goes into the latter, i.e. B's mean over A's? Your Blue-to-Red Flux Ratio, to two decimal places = 1.07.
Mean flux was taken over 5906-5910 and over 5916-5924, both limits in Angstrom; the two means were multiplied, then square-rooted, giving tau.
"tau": 16.9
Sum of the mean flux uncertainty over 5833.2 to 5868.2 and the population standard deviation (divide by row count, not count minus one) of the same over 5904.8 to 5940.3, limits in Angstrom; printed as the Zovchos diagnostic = 0.810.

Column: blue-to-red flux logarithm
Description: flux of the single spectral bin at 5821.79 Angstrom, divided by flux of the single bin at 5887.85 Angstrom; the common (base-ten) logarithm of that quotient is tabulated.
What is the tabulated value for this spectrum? 0.151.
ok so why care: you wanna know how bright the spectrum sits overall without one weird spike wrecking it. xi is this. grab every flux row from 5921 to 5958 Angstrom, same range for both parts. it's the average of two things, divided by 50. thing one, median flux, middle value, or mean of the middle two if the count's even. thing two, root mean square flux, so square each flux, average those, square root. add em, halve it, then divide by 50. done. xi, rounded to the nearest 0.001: 0.339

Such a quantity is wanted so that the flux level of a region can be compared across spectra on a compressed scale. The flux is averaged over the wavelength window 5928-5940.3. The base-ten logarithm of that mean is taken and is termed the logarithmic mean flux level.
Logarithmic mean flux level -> 1.226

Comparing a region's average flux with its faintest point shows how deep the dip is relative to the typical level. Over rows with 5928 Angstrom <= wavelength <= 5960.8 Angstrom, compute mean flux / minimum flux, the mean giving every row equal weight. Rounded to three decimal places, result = 1.051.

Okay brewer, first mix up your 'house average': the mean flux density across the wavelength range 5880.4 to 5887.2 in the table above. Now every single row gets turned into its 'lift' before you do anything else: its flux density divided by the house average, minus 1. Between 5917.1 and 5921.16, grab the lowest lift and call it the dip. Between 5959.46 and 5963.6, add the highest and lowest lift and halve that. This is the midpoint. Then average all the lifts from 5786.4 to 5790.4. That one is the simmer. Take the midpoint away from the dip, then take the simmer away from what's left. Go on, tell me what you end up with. -0.10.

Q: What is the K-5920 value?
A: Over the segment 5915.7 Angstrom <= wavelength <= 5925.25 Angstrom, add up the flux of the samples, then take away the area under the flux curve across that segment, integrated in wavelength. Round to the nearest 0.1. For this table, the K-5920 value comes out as -44.0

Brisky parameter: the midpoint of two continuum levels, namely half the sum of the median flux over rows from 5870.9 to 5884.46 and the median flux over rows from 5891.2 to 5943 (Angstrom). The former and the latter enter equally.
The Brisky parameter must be 17.2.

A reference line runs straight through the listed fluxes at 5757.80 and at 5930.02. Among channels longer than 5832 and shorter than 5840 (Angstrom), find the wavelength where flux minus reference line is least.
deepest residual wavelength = 5833.87 Angstrom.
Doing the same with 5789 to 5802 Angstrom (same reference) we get 5791.04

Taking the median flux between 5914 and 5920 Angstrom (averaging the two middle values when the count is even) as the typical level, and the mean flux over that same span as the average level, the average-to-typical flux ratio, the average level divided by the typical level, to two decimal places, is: 1.03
